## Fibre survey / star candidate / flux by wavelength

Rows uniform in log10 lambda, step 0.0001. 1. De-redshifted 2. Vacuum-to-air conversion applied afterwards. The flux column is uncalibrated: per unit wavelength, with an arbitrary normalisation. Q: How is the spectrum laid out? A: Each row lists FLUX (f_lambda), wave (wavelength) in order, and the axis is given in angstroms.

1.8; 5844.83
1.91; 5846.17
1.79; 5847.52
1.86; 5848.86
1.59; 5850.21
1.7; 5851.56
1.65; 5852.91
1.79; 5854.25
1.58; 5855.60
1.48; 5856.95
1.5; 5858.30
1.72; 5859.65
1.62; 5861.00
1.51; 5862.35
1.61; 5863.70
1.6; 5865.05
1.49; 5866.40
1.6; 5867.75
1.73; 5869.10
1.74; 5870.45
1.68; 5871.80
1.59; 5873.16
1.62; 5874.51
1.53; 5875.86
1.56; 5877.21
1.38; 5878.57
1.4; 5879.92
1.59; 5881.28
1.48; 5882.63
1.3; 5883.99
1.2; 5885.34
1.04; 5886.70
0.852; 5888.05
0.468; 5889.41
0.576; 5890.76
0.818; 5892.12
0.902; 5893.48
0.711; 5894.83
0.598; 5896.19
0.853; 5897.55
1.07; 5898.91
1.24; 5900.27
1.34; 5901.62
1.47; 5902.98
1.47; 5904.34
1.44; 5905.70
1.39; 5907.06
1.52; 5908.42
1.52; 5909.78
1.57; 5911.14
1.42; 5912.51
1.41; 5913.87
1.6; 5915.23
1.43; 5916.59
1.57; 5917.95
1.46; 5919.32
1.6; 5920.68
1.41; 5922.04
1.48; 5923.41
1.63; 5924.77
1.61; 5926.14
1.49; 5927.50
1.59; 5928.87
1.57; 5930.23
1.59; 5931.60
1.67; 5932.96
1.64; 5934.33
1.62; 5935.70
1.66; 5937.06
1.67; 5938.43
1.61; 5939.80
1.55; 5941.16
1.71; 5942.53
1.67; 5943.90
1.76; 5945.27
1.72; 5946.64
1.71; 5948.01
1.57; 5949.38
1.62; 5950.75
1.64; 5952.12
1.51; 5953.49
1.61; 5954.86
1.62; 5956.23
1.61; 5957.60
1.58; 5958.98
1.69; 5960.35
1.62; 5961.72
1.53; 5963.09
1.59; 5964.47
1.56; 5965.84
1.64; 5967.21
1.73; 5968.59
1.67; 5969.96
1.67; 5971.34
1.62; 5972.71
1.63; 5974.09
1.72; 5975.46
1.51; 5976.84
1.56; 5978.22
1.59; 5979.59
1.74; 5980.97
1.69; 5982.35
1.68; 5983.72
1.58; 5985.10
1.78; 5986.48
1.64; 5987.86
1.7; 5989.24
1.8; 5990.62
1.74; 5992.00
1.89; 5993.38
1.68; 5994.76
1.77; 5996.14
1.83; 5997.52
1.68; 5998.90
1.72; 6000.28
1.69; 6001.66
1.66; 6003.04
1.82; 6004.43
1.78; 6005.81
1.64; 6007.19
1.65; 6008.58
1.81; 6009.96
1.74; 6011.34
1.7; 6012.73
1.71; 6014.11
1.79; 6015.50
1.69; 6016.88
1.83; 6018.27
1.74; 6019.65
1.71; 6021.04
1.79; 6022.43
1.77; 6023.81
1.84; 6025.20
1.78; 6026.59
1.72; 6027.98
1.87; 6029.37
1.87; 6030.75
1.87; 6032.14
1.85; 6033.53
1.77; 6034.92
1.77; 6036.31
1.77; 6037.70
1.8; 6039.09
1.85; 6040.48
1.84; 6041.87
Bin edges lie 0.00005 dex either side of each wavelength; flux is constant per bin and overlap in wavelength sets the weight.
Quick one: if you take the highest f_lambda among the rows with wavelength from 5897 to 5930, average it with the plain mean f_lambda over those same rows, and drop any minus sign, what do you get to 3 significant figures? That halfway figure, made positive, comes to 1.54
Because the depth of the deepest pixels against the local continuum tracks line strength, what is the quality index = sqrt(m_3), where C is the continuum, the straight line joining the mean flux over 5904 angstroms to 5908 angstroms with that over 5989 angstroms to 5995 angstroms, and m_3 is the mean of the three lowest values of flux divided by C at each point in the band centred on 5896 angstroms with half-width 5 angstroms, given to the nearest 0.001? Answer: 0.714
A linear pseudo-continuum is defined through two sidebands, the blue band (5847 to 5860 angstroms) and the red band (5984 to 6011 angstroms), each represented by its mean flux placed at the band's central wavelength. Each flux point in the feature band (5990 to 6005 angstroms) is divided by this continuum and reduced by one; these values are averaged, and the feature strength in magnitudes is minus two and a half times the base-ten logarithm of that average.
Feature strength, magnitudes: 4.7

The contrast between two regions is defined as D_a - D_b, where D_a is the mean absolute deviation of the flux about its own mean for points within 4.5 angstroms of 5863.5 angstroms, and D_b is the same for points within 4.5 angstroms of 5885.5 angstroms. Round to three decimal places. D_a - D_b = -0.244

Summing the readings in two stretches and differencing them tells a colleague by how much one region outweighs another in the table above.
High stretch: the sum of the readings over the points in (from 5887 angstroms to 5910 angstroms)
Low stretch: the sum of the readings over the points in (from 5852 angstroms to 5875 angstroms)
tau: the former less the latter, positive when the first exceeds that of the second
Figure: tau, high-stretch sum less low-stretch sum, -9.3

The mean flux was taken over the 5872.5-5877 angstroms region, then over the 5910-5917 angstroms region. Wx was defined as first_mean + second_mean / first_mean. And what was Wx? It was 2.52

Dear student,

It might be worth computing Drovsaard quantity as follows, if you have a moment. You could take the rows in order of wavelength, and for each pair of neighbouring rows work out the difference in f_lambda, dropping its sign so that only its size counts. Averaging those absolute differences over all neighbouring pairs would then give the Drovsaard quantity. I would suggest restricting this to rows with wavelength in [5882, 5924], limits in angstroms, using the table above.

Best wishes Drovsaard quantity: 0.135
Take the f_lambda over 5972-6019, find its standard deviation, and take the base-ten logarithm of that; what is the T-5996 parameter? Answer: -1.07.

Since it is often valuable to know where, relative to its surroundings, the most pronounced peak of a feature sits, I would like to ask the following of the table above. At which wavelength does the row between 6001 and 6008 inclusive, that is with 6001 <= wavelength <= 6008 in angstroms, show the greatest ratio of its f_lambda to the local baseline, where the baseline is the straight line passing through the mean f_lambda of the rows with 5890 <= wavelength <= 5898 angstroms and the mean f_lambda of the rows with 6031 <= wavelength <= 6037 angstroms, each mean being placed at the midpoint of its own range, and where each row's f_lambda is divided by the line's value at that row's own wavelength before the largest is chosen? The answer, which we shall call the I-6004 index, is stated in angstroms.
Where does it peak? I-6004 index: 6004.43 angstroms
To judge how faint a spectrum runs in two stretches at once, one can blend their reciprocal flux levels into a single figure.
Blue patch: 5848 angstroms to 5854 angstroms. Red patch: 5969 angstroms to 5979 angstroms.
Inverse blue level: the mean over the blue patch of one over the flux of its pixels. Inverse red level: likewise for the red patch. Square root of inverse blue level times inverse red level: 0.60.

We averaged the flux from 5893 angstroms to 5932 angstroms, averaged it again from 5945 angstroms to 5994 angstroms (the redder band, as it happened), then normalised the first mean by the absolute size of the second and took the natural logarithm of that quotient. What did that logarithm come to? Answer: -0.18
